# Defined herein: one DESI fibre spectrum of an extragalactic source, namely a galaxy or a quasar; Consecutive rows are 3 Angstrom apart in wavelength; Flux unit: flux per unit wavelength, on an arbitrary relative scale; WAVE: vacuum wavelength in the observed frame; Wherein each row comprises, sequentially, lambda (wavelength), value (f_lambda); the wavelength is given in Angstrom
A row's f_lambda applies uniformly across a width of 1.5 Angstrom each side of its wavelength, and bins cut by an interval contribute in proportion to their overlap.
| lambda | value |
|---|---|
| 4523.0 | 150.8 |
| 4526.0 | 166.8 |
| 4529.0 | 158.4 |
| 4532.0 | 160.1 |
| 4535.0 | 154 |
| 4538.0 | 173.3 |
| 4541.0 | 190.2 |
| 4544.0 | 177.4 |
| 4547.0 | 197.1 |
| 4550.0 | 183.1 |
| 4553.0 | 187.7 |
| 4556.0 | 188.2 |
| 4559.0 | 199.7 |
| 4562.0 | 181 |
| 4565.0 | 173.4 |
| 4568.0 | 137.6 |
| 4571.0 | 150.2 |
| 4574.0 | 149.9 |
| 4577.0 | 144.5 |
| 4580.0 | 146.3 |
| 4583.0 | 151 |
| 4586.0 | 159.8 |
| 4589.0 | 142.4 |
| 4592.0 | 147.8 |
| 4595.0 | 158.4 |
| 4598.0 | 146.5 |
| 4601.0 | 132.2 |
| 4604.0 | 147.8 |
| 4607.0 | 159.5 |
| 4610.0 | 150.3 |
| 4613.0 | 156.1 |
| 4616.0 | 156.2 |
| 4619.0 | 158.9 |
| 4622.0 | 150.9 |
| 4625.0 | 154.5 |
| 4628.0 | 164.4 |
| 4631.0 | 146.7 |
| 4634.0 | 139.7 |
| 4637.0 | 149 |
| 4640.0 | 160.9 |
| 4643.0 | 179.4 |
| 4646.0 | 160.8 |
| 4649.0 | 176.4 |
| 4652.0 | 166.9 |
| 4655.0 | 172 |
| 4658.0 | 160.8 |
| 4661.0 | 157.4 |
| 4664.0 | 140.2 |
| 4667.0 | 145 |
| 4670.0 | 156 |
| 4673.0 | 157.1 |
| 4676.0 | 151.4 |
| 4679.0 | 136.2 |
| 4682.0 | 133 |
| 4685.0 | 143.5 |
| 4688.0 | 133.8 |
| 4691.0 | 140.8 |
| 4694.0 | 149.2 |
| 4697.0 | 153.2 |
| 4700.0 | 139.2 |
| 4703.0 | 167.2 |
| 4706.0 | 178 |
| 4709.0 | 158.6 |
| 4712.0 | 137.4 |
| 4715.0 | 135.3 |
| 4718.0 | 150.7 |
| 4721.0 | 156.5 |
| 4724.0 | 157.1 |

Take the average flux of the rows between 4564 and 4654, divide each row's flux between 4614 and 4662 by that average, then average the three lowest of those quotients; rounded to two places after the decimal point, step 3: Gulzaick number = 0.94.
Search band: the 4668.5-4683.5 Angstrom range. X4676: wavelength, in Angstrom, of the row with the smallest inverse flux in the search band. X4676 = 4673.0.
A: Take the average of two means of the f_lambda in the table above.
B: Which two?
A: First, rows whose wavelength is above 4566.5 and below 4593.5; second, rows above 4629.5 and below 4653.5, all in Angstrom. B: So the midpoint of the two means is 154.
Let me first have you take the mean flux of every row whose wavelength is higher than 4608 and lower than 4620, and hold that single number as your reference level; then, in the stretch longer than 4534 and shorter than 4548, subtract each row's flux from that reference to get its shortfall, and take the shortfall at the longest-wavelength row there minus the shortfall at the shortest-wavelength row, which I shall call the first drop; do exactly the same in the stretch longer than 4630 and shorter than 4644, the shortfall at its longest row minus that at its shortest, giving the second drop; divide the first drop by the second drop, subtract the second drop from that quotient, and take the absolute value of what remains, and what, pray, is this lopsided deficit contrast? 34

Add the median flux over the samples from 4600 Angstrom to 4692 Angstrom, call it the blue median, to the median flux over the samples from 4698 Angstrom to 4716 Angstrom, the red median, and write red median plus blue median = 303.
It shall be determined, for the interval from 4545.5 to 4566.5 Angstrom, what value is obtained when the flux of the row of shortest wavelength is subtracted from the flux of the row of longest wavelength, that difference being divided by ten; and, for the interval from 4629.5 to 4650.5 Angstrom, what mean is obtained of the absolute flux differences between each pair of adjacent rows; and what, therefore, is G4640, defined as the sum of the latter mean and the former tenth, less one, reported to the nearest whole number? 10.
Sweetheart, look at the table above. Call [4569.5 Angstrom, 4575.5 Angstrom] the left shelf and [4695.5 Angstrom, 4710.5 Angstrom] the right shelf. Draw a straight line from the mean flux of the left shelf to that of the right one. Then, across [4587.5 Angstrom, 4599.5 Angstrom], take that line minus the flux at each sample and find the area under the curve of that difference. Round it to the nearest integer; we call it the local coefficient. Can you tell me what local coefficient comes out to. 33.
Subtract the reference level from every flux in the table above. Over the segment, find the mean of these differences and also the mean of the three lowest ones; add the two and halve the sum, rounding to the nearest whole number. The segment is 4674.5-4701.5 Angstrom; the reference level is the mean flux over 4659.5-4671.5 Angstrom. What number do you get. -11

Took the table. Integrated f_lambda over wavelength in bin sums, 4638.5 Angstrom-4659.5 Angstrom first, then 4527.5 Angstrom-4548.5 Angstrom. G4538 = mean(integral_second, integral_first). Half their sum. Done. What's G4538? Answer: 3582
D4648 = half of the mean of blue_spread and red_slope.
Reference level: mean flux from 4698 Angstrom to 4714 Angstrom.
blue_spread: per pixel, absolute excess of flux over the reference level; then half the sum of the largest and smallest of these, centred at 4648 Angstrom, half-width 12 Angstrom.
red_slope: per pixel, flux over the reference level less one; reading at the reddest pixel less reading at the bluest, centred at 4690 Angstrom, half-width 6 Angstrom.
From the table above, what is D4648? 4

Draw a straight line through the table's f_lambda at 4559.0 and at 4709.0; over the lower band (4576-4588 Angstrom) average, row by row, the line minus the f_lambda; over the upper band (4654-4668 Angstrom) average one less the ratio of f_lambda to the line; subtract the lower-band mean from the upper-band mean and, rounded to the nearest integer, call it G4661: -43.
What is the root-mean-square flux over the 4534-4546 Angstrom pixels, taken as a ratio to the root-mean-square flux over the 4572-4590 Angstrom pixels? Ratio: 1.17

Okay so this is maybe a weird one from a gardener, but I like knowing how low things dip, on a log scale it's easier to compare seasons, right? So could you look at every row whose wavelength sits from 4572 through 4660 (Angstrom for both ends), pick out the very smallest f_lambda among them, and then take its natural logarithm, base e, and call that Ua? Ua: 4.88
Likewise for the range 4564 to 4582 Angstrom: 4.92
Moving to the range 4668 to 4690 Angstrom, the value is 4.89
